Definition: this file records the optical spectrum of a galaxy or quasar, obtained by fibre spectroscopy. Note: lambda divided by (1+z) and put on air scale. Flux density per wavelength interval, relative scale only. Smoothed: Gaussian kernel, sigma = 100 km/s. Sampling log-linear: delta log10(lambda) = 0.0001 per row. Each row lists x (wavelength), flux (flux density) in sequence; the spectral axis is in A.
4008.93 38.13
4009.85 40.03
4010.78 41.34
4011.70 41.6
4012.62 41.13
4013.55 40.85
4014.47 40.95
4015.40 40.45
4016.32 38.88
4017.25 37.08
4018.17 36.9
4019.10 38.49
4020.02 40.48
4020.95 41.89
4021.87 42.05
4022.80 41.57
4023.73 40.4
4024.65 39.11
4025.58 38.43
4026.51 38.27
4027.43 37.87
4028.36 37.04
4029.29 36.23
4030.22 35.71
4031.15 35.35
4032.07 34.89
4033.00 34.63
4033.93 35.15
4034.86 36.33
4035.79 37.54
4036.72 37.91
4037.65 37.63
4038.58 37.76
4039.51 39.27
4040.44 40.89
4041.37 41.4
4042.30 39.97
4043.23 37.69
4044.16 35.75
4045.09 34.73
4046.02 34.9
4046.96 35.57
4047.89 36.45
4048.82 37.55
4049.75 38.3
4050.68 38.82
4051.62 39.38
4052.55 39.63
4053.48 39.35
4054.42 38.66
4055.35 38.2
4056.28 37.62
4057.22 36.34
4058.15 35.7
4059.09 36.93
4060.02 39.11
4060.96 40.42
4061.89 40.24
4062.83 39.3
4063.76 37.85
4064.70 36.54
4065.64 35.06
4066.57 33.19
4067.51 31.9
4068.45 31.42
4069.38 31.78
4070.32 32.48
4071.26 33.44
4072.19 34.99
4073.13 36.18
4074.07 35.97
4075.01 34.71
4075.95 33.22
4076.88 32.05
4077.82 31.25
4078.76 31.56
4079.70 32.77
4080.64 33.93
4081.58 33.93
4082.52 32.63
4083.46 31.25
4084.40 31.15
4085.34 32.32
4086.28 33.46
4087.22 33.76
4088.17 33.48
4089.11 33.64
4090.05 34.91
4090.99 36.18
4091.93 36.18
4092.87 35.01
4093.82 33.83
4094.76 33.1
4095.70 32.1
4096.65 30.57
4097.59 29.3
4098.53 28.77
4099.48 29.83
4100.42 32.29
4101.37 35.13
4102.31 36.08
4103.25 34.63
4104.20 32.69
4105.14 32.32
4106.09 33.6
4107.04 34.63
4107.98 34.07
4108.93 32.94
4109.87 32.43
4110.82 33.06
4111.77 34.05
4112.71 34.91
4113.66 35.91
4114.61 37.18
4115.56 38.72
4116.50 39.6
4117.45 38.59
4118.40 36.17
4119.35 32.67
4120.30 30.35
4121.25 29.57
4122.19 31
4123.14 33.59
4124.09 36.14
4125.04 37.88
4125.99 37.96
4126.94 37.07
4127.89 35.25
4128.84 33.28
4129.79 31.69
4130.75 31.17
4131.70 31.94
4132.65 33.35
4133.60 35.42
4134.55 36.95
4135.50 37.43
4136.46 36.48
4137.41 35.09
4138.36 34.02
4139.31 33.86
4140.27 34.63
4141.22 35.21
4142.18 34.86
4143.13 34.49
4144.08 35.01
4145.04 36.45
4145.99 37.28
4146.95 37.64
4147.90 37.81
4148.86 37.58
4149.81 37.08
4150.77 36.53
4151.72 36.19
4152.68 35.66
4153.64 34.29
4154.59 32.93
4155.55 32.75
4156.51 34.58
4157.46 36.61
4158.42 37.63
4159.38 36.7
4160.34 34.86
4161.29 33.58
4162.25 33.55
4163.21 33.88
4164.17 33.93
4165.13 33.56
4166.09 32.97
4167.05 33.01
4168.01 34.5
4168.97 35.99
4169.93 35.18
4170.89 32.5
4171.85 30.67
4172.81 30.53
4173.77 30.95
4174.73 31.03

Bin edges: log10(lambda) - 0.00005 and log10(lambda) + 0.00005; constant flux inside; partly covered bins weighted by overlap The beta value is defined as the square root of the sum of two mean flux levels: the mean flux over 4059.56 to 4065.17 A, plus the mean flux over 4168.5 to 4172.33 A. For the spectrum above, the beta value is 8.5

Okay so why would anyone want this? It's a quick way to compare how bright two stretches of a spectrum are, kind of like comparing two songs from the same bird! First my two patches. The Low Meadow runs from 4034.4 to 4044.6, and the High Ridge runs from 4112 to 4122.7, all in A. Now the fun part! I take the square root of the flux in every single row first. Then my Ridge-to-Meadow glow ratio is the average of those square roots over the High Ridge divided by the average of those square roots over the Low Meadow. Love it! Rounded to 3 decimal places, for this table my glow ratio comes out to 0.954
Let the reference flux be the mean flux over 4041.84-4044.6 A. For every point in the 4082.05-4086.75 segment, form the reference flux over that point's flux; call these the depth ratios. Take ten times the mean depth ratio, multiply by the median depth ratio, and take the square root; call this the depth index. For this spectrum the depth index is 3.71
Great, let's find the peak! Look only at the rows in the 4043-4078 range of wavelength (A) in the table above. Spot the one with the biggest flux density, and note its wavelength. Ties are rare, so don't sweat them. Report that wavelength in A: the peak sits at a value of 4060.96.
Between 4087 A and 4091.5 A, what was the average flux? 34.4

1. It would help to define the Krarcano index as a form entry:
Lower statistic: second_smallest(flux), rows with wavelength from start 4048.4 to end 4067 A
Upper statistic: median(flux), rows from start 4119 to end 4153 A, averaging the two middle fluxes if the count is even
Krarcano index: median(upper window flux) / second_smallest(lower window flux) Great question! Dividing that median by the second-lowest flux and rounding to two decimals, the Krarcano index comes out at 1.00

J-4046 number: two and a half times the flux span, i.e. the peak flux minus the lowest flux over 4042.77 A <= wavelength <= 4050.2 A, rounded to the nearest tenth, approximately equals 8.9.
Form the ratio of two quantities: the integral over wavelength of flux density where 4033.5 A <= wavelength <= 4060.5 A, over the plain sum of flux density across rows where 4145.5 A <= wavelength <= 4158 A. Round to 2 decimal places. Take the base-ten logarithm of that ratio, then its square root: 0.58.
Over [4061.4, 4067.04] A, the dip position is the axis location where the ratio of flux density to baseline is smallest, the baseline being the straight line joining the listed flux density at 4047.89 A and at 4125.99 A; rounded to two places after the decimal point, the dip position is 4066.57 A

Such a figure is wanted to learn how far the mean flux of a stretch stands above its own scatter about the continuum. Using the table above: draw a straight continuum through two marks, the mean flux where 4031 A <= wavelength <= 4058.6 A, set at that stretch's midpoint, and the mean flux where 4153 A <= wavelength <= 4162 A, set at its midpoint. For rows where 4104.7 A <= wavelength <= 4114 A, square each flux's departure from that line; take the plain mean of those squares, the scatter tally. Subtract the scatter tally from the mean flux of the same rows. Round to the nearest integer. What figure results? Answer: 28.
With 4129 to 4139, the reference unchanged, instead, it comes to 28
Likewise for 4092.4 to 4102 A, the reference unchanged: 9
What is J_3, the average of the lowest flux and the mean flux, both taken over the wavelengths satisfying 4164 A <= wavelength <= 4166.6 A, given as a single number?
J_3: 33.2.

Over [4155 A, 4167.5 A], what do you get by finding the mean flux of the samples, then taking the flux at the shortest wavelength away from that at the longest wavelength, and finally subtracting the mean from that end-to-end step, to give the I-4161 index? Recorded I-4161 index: -34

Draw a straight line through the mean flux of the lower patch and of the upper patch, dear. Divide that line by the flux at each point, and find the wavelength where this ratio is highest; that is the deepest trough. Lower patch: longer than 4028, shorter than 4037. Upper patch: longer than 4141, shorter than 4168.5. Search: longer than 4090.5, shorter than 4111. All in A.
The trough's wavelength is 4098.53 A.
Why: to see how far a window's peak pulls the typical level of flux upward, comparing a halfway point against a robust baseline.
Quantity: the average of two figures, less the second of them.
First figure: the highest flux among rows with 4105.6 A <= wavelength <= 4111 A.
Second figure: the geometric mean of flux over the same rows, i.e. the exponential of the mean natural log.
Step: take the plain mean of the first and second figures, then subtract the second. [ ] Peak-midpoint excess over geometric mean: 0.59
